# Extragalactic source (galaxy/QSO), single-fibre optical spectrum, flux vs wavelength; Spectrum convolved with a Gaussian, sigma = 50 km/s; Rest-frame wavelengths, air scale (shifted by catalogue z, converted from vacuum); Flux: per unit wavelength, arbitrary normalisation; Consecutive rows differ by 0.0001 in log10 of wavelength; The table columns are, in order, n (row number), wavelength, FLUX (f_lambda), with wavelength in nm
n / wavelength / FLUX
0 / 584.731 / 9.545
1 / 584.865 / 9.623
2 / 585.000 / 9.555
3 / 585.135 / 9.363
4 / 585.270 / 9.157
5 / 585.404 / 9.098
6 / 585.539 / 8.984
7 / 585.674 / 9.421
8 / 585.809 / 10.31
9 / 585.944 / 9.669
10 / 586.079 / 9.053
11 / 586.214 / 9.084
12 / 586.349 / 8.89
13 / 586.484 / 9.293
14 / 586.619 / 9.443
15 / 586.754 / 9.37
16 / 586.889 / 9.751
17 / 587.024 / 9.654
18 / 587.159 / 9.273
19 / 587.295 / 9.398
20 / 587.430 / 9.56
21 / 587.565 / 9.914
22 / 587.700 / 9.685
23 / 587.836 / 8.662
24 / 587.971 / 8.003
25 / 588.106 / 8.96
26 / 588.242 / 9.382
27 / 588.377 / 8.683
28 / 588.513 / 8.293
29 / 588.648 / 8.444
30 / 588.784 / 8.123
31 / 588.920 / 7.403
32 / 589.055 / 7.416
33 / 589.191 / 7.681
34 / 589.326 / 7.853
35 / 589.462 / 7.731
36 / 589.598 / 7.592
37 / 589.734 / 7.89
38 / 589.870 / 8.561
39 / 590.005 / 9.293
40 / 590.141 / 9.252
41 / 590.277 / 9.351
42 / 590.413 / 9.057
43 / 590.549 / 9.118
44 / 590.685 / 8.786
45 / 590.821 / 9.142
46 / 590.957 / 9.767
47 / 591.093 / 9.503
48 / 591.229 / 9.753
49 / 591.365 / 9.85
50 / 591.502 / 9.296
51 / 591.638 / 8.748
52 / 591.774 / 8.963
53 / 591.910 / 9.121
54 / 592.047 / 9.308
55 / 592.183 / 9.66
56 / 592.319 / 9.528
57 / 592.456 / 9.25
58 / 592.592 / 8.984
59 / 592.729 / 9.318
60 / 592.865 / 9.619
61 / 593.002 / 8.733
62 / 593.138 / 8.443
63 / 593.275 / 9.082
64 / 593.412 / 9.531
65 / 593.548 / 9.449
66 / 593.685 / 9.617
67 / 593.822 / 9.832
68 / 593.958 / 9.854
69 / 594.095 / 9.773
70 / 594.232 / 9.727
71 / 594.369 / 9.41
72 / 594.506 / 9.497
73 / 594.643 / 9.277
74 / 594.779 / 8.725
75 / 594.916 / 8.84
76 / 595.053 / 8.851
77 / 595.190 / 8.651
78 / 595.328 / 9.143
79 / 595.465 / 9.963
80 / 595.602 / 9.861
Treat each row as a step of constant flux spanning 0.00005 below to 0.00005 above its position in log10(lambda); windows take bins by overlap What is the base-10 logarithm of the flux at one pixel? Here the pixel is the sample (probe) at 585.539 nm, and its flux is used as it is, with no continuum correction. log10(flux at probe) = 0.953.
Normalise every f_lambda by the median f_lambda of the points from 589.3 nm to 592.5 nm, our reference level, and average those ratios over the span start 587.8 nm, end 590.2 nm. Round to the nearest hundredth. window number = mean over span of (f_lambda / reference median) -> 0.90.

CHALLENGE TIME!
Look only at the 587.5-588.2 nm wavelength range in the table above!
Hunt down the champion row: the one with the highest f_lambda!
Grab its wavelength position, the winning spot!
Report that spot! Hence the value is 587.565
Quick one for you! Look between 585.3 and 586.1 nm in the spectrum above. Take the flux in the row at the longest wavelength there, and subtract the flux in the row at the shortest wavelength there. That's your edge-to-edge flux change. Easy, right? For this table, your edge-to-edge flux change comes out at 0.0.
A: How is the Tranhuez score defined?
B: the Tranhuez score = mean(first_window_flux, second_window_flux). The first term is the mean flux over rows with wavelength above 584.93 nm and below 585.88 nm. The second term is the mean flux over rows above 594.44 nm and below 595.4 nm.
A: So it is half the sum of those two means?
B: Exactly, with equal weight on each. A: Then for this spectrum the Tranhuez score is 9.2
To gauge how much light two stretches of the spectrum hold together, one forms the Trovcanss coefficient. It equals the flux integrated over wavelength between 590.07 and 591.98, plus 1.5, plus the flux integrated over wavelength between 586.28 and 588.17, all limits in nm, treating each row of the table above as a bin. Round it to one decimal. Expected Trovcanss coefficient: 36.7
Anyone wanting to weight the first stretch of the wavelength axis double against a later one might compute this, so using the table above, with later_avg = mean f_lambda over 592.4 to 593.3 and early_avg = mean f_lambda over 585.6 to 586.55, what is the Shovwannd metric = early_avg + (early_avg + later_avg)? 27.8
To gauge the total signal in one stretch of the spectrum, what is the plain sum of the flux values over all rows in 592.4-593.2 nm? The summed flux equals 54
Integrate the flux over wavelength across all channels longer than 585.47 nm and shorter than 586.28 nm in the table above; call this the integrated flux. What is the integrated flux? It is 7.6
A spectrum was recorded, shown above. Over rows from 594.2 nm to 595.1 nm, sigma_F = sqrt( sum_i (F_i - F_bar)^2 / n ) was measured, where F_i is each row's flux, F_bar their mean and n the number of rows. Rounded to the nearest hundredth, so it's 0.36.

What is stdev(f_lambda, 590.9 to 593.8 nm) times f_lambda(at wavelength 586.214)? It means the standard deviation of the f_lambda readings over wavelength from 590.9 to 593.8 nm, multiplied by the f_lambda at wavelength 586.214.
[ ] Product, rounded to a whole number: 3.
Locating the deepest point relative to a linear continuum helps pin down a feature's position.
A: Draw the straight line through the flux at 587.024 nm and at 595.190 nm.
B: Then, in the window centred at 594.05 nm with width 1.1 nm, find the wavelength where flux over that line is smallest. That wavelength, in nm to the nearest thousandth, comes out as 593.548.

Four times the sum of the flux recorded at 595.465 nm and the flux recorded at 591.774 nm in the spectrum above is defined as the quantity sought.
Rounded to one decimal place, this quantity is 75.7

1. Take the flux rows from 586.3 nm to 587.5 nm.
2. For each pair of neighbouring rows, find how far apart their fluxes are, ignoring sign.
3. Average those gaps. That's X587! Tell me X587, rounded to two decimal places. 0.22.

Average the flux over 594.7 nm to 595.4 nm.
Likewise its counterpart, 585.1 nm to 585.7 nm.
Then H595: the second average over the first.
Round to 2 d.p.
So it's 1.04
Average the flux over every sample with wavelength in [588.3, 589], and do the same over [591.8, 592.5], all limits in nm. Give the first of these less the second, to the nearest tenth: -1.2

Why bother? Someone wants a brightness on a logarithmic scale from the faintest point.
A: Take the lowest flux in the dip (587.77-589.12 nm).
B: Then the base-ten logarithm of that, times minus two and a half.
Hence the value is -2.17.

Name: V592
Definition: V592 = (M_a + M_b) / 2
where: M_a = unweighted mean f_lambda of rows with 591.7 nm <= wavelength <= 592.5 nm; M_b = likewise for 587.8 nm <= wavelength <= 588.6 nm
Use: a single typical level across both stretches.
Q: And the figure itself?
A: 8.98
